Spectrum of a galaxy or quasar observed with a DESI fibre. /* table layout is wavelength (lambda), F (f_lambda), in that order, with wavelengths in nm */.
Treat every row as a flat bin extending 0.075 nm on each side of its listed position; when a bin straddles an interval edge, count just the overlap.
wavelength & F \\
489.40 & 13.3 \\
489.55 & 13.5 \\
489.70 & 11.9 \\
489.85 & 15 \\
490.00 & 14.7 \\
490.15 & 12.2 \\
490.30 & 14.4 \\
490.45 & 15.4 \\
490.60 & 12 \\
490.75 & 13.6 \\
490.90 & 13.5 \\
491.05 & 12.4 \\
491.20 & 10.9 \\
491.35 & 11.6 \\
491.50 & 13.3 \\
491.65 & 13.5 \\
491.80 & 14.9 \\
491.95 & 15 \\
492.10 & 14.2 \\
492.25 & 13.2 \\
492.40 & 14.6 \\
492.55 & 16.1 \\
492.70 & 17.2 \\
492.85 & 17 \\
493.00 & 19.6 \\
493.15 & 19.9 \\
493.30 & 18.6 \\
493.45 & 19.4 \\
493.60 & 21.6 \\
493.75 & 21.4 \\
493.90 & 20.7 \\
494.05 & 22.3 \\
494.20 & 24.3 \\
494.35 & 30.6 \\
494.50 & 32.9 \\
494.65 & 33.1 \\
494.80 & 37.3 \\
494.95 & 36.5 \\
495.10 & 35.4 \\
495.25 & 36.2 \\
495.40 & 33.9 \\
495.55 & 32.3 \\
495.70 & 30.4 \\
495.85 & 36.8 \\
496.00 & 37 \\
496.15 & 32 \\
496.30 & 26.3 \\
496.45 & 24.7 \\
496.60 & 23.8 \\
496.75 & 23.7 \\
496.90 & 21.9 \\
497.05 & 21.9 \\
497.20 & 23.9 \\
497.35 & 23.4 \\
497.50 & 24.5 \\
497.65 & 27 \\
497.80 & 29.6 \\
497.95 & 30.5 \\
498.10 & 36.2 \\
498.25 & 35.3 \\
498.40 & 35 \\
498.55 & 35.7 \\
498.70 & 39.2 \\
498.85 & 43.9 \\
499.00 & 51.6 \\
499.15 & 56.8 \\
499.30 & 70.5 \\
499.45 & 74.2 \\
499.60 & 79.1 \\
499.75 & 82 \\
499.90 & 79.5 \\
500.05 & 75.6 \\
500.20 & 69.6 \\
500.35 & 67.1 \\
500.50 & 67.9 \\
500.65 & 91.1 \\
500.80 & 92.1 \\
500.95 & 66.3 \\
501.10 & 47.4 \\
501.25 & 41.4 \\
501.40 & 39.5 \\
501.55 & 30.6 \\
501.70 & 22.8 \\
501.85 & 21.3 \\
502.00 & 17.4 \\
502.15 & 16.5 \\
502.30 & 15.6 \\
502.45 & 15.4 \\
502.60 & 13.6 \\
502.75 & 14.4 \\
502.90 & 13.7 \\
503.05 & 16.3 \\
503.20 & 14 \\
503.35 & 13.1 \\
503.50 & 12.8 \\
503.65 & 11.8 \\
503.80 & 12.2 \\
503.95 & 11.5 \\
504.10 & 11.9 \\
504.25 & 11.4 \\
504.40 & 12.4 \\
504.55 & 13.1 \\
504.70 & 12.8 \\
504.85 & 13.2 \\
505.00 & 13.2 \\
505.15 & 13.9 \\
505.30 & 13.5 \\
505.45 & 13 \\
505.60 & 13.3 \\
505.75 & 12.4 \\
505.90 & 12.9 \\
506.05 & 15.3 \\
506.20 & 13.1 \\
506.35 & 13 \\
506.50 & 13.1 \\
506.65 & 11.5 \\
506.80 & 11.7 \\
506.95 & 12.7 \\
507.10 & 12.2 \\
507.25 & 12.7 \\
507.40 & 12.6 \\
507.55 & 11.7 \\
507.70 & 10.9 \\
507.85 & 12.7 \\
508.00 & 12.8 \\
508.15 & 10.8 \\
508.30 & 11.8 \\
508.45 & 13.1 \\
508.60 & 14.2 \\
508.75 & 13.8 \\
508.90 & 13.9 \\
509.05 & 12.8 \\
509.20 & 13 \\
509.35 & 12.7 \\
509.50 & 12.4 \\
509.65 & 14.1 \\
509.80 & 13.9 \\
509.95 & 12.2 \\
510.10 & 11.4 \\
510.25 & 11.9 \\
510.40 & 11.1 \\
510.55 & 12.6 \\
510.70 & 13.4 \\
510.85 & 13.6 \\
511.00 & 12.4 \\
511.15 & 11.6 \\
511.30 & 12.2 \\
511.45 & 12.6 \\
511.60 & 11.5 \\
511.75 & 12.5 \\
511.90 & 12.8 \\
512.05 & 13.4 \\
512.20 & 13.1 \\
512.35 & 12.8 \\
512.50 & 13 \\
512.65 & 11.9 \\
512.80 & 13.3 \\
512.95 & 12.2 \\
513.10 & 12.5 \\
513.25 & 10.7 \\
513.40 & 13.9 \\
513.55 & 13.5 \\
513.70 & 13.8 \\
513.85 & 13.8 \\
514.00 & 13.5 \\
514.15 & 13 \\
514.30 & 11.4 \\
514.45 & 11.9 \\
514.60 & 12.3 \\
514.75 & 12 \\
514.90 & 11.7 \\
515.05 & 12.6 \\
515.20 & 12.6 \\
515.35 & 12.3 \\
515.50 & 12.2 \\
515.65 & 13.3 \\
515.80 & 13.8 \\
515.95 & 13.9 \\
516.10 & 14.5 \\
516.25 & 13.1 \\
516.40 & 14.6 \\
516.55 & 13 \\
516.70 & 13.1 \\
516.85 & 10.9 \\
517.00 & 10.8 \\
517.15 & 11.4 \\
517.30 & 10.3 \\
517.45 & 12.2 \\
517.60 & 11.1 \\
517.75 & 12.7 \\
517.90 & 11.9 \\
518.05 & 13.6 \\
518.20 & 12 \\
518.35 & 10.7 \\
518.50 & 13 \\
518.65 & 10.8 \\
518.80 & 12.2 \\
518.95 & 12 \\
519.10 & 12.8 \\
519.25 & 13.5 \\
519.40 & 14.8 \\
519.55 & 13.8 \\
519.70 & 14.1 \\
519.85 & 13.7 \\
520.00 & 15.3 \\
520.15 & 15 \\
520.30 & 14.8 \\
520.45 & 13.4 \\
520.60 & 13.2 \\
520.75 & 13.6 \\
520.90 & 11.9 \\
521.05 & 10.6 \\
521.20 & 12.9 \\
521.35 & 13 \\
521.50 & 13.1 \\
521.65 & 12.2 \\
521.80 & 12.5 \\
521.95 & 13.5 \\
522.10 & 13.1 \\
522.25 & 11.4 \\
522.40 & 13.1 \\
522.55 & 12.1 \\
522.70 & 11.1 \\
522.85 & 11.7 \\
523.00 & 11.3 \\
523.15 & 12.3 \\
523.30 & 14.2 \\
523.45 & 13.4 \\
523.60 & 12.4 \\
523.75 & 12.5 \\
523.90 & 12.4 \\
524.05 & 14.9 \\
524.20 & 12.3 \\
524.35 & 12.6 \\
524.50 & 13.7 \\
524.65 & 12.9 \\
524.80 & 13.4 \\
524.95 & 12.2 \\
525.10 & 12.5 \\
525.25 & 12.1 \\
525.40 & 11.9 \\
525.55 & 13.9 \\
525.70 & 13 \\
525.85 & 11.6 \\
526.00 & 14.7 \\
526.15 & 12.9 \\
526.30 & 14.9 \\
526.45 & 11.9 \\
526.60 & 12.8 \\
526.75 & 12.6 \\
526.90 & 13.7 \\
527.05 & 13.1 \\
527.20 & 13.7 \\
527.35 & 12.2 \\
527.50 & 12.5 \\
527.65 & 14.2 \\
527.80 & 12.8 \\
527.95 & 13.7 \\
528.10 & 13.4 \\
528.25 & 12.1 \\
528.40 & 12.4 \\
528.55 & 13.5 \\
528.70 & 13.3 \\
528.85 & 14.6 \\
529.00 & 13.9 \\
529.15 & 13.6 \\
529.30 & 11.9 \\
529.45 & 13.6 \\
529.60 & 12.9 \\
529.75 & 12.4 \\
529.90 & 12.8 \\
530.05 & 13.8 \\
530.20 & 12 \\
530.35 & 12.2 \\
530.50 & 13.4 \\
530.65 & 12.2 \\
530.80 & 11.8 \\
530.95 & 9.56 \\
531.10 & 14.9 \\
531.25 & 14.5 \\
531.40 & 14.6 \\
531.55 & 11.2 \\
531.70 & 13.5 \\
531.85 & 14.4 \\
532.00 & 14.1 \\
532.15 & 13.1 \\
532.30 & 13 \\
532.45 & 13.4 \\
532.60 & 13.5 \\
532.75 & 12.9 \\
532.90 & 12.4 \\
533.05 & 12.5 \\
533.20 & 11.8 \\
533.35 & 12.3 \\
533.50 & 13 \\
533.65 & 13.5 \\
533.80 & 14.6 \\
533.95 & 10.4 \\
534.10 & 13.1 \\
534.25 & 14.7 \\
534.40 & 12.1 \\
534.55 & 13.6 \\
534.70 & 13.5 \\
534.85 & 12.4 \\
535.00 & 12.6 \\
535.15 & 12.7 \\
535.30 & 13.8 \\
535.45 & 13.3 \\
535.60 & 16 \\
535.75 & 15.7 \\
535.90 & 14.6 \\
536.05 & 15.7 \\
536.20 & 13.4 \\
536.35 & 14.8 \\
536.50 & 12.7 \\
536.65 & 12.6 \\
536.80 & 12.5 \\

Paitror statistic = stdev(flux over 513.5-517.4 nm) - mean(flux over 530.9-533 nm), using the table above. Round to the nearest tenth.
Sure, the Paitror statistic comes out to -12.1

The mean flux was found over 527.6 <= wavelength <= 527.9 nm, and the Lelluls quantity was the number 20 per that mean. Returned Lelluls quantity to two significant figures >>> 1.5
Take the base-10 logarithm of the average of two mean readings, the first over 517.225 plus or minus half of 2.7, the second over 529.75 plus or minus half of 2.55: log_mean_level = 1.10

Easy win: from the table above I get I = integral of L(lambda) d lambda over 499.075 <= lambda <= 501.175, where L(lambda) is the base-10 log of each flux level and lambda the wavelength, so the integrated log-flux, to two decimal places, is 3.90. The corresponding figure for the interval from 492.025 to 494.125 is 2.64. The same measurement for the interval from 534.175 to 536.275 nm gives 2.39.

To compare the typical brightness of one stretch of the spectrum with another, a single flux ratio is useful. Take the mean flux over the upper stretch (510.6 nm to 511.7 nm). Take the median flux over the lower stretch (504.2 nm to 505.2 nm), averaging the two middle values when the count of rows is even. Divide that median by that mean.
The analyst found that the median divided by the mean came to 1.05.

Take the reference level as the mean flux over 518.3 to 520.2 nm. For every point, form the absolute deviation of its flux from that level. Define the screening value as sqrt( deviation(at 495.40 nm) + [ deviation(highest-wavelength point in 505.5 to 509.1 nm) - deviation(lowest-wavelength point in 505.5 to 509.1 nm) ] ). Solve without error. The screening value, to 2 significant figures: 4.6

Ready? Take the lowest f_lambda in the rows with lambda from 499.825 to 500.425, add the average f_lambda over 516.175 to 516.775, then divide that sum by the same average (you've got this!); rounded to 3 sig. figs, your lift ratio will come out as 5.99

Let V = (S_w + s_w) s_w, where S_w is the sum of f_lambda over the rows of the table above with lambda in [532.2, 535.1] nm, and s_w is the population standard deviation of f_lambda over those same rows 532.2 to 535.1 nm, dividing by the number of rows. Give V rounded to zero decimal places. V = 234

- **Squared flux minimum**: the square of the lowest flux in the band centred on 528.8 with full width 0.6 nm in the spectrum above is 177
